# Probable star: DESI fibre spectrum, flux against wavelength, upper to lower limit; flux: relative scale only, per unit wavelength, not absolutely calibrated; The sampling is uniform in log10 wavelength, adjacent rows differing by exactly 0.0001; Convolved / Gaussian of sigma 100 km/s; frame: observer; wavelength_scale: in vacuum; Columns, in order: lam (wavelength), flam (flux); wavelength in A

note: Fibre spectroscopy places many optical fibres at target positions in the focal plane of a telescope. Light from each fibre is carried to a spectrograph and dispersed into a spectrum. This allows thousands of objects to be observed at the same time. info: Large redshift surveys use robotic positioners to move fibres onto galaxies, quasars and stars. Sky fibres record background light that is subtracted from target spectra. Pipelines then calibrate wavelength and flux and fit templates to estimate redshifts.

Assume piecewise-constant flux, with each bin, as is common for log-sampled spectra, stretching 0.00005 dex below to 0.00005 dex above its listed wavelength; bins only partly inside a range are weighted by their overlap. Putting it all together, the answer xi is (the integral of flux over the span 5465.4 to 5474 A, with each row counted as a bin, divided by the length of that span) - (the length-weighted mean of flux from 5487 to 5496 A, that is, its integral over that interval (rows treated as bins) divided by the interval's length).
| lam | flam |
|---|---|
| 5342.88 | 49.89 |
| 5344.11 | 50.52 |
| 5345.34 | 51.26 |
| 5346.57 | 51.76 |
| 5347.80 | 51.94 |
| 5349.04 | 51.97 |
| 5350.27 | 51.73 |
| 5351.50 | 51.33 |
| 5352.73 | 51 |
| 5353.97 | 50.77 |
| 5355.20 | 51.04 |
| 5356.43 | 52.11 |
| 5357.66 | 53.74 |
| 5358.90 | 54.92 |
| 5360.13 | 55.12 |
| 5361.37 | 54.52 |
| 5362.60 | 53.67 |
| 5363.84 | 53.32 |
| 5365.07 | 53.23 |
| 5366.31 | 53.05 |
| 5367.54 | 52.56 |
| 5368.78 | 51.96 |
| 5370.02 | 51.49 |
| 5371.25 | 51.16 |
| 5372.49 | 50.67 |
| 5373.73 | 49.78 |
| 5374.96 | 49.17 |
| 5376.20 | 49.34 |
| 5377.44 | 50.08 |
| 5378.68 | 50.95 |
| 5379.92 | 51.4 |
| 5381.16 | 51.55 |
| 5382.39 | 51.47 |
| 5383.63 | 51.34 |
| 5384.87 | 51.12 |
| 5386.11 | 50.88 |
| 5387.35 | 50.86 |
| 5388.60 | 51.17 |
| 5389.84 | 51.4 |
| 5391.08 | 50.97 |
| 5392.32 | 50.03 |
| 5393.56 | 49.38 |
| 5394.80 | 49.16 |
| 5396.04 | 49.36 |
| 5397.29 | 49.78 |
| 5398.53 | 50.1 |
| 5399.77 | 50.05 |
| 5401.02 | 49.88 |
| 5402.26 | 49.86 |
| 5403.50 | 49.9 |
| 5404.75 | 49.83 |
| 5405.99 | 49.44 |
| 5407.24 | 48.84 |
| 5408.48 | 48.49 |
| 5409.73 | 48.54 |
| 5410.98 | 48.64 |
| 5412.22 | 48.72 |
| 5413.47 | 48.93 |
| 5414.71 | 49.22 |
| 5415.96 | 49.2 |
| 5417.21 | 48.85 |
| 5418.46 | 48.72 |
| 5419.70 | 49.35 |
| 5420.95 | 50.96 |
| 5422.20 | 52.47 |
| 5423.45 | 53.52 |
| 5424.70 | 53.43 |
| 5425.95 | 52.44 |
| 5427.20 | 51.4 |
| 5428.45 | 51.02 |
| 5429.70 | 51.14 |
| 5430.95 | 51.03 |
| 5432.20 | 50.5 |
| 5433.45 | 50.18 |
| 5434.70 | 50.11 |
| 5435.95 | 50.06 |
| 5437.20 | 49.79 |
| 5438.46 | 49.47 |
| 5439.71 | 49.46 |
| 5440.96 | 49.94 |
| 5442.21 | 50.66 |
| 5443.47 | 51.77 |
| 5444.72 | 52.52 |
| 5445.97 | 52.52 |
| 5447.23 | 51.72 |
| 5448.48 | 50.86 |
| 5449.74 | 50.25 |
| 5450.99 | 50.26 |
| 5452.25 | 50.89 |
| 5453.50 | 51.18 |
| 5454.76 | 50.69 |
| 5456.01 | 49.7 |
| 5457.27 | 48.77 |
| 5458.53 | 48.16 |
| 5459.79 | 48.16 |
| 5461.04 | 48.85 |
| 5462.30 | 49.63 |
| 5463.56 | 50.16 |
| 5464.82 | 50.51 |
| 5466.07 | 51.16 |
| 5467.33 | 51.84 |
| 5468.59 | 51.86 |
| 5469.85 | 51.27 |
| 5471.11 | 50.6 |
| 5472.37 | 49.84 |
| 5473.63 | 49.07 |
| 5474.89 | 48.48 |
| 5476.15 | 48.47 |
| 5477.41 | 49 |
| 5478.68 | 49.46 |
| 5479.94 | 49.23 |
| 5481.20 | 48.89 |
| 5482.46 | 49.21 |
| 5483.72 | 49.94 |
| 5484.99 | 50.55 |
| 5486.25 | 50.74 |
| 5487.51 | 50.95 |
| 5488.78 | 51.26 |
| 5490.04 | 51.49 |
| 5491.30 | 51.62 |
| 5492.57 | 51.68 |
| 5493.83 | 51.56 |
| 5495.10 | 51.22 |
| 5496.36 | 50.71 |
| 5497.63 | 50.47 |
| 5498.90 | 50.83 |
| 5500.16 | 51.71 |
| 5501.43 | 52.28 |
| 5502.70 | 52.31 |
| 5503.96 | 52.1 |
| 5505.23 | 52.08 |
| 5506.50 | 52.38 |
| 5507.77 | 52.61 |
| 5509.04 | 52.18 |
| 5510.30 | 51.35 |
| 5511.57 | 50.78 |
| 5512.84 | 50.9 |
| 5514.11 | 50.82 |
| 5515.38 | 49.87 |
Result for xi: -0.5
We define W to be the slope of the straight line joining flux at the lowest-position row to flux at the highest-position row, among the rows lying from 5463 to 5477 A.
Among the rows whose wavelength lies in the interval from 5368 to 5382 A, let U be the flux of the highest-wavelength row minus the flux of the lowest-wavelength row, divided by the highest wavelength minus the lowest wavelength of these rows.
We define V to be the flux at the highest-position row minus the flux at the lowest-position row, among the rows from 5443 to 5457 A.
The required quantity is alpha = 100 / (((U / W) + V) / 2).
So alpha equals -110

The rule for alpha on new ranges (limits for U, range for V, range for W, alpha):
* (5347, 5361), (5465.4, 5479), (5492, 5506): 31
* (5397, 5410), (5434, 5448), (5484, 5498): 12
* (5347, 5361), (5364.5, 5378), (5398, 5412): -37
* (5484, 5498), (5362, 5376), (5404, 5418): -45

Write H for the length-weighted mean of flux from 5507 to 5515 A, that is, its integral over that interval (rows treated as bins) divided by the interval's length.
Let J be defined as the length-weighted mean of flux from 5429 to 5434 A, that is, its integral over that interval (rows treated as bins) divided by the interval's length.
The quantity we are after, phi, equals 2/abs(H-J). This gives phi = 3.0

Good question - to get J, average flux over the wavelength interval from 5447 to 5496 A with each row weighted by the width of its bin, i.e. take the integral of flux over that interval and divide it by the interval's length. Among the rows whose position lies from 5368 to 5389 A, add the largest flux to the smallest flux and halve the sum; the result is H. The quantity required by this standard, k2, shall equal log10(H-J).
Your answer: -0.48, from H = 50.6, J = 50.23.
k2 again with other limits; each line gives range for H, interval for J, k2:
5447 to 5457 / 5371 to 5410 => -0.28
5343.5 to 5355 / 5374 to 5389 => -0.30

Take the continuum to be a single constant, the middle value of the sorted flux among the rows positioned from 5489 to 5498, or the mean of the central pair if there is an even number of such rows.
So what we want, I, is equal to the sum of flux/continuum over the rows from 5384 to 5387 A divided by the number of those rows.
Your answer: 0.990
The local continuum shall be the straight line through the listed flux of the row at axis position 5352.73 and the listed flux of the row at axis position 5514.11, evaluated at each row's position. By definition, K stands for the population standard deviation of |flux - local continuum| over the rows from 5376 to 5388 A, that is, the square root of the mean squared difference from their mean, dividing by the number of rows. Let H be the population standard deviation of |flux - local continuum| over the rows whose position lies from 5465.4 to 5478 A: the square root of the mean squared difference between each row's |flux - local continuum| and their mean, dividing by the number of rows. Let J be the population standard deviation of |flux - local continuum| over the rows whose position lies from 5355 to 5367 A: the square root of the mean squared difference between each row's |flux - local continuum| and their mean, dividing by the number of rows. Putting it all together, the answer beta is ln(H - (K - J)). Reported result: 0.41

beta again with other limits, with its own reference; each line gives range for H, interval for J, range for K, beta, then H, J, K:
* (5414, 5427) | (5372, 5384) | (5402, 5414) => -0.35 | 0.68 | 0.6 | 0.545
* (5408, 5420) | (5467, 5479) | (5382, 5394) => -0.61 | 0.29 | 0.7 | 0.457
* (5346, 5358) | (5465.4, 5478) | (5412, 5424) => -0.13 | 0.75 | 0.8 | 0.657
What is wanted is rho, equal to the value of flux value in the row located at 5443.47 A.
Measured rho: 51.77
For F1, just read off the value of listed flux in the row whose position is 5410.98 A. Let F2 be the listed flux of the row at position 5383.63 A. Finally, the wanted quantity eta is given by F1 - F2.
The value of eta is -2.7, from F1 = 48.64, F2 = 51.34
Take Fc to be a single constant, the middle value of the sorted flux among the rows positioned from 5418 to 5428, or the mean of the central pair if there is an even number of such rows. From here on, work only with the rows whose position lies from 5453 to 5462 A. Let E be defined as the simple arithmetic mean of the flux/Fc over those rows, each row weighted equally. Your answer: 0.95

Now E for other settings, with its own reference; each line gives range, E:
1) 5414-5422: 0.95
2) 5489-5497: 0.99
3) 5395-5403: 0.96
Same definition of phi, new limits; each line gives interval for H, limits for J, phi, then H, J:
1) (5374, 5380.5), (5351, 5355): 2.4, 50.2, 51.0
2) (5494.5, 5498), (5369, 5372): 3.7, 50.8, 51.4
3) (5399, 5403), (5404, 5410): 2.1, 50.0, 49.0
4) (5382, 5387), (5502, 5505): 1.9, 51.2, 52.2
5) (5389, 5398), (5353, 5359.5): 0.9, 50.1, 52.4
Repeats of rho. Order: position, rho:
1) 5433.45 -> 50.18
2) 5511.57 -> 50.78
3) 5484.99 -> 50.55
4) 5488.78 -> 51.26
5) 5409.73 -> 48.54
